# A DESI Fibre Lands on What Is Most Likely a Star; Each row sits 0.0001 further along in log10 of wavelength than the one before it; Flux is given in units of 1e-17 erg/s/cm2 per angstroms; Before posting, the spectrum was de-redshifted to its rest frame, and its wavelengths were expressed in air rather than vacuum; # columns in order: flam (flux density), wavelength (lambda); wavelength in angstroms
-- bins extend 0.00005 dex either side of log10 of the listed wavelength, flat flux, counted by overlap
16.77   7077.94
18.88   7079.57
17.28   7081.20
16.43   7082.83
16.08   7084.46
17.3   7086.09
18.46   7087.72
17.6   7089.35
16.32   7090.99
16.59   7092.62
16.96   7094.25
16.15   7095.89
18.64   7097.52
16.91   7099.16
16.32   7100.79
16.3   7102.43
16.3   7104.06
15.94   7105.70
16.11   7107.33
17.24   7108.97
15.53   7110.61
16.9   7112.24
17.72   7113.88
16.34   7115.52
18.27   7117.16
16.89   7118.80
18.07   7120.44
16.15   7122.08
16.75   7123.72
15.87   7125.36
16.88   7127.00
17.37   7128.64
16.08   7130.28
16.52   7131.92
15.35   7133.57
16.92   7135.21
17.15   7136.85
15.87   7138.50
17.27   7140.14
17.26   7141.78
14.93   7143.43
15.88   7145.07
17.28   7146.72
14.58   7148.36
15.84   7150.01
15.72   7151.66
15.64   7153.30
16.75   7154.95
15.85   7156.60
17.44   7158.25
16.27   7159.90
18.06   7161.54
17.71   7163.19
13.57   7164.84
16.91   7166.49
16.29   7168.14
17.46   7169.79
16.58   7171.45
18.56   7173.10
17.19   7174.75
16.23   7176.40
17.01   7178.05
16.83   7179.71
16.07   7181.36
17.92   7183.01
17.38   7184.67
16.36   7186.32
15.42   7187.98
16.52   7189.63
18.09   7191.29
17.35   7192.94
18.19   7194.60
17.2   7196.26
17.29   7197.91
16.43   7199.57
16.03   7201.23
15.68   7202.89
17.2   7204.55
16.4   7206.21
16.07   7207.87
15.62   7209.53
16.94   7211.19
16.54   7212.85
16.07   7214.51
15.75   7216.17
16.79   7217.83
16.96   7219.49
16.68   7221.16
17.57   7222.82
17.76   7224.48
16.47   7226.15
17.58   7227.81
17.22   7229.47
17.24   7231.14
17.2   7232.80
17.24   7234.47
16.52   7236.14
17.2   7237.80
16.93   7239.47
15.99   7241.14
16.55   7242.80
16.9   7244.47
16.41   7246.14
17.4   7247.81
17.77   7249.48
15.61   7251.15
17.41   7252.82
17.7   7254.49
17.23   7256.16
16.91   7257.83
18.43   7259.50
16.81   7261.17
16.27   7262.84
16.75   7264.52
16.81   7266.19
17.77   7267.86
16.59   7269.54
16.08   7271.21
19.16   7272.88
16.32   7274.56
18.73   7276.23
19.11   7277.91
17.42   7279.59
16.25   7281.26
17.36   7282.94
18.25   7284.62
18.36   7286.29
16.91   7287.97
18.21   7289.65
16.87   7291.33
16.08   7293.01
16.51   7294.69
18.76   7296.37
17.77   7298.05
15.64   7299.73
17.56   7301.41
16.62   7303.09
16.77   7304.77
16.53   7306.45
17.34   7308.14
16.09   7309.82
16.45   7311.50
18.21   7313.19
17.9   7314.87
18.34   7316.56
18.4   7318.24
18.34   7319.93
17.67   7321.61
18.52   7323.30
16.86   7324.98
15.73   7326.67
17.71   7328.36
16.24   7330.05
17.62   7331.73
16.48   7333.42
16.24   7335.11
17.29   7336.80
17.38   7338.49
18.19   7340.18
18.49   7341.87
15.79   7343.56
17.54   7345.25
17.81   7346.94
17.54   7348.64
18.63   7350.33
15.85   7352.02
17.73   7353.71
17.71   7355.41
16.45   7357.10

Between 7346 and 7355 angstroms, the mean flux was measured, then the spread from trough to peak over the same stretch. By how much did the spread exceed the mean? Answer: -14.7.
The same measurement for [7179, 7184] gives -15.1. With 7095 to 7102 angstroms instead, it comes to -14.5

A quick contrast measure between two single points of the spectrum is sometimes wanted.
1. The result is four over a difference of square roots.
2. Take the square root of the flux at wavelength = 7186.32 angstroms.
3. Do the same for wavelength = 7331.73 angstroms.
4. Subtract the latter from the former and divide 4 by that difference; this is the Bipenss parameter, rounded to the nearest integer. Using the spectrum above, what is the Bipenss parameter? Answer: -26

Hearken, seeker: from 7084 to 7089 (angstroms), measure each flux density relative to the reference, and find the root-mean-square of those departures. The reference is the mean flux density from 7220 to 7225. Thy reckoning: 0.97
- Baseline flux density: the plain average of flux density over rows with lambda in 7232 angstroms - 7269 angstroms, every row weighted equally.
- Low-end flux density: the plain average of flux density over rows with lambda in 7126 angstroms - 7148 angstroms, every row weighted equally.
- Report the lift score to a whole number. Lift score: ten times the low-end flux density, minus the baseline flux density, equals 148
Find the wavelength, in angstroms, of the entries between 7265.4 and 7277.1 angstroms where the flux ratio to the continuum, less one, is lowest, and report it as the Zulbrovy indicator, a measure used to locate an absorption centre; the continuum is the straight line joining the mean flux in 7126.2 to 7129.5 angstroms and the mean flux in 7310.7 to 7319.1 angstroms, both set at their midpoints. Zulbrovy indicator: 7271.21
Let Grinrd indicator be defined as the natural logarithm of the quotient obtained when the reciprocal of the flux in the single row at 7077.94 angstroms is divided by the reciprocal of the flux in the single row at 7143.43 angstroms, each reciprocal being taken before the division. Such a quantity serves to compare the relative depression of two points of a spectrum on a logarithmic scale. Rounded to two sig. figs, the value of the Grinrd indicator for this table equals -0.12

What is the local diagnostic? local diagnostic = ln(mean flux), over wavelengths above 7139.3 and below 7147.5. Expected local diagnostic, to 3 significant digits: 2.80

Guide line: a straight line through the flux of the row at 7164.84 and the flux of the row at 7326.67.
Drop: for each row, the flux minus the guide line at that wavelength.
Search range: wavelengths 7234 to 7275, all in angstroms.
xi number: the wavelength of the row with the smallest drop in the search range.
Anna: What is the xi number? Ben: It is 7251.15 angstroms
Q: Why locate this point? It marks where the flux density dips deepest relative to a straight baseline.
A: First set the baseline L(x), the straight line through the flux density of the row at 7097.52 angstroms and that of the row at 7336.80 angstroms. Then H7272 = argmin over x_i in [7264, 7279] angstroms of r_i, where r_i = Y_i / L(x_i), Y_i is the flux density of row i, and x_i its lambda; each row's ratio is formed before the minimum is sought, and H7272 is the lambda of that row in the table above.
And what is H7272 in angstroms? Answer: 7271.21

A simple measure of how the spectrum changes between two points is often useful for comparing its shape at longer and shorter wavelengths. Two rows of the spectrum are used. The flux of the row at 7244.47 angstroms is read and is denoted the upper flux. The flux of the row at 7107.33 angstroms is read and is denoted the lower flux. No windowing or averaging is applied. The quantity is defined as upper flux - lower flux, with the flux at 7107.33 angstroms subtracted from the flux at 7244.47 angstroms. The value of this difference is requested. 0.8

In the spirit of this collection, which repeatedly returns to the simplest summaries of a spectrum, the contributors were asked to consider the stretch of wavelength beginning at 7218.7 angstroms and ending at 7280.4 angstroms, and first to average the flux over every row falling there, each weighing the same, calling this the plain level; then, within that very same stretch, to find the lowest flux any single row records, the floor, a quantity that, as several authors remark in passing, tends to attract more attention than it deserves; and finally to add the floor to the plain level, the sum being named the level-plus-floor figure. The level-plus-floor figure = 32.8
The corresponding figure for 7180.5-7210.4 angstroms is 32.2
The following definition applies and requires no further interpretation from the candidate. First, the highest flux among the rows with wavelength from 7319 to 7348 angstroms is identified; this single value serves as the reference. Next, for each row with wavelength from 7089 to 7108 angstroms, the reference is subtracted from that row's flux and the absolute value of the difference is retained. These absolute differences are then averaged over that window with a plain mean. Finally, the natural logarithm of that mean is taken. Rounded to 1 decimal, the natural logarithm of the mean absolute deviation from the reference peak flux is 0.6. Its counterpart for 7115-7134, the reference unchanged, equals 0.6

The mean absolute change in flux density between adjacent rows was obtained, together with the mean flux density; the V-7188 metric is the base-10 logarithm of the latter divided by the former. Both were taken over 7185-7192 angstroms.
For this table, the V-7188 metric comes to 1.1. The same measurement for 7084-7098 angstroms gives 1.2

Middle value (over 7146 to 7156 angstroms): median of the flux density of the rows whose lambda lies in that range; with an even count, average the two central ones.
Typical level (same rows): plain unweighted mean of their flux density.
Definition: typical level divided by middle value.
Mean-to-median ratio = 1.01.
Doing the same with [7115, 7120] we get 1.02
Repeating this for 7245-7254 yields 0.97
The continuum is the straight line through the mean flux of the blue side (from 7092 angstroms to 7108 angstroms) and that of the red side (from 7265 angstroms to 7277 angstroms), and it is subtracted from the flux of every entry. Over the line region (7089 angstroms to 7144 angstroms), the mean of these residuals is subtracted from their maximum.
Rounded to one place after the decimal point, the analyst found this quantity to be 2.0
